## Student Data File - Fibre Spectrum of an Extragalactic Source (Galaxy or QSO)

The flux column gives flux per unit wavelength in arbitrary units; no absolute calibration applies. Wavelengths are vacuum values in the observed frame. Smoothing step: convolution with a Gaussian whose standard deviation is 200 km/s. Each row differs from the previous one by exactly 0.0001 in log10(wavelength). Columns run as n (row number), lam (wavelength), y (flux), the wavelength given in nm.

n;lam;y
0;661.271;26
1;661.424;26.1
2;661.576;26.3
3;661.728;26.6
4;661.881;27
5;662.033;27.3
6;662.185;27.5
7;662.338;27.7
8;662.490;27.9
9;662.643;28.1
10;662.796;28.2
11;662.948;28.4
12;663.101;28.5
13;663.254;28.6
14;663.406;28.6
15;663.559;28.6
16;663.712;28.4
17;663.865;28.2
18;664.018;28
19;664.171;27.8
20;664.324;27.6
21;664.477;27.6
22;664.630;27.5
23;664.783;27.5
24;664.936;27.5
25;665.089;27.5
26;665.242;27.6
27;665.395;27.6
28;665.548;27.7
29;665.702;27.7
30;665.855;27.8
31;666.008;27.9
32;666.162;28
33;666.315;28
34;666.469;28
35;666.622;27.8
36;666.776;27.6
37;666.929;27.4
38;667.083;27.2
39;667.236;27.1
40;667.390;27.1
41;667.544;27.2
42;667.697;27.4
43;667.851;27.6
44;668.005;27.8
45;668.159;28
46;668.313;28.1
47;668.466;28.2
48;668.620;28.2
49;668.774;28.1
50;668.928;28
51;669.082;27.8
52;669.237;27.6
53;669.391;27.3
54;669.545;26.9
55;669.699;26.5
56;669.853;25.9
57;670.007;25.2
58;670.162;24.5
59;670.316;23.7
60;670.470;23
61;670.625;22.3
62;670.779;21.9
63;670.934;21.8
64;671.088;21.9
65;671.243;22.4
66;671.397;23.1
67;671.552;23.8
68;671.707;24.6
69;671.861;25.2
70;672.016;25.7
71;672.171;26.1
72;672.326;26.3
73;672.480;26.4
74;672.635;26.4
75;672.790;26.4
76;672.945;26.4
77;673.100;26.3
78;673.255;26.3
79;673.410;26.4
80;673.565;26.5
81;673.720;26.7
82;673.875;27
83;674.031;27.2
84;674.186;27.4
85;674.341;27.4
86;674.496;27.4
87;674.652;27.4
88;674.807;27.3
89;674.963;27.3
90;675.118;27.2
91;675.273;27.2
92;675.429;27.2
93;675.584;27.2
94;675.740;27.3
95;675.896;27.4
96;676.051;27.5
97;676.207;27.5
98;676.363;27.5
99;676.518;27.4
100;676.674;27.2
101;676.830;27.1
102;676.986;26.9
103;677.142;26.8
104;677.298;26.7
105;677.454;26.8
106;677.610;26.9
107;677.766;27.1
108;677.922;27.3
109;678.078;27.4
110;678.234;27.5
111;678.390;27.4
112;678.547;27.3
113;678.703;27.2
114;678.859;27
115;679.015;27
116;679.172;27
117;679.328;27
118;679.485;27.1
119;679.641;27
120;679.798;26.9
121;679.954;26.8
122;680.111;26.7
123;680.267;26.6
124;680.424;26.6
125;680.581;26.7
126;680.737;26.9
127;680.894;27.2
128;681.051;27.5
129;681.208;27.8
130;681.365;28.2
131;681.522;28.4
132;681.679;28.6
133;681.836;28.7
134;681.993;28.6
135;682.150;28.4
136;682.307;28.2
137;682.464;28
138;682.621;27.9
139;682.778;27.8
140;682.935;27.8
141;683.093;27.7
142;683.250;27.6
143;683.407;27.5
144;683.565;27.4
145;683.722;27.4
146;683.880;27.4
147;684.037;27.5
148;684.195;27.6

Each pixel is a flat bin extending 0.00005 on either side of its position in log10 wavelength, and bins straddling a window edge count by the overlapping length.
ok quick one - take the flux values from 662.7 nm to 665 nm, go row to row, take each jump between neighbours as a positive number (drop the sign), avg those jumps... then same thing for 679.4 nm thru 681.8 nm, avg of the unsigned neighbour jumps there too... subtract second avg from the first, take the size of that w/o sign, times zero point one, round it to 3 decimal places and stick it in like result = 0.007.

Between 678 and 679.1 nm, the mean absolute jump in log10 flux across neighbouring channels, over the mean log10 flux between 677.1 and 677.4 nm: 0.0011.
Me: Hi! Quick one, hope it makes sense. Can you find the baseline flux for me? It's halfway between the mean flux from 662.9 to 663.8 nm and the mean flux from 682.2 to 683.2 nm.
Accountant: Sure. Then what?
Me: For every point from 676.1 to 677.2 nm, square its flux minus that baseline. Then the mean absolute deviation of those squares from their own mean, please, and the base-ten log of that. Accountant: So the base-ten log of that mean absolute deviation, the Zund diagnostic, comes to -0.3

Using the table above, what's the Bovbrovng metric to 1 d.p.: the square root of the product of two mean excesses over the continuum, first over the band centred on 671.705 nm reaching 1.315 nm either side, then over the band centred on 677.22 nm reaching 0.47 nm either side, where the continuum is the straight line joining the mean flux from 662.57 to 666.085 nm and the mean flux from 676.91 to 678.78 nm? 0.9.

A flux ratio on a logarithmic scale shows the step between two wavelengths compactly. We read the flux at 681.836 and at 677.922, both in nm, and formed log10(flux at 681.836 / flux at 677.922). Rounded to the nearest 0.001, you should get 0.022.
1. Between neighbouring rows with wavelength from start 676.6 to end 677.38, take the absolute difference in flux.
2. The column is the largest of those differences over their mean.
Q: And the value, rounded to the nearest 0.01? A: 1.60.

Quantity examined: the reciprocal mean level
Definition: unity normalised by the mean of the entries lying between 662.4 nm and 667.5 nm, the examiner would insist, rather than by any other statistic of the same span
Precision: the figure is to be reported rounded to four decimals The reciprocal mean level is 0.0359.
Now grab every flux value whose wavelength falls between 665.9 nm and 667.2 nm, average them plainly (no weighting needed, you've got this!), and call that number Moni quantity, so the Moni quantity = 27.7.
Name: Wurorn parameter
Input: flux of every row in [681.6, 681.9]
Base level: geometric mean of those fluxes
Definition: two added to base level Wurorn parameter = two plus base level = 30.6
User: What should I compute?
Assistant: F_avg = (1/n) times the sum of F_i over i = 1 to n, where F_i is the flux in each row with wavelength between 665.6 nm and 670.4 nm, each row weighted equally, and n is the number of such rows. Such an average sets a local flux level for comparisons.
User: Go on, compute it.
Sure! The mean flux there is 27.3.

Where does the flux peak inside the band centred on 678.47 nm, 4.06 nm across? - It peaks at 678.234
